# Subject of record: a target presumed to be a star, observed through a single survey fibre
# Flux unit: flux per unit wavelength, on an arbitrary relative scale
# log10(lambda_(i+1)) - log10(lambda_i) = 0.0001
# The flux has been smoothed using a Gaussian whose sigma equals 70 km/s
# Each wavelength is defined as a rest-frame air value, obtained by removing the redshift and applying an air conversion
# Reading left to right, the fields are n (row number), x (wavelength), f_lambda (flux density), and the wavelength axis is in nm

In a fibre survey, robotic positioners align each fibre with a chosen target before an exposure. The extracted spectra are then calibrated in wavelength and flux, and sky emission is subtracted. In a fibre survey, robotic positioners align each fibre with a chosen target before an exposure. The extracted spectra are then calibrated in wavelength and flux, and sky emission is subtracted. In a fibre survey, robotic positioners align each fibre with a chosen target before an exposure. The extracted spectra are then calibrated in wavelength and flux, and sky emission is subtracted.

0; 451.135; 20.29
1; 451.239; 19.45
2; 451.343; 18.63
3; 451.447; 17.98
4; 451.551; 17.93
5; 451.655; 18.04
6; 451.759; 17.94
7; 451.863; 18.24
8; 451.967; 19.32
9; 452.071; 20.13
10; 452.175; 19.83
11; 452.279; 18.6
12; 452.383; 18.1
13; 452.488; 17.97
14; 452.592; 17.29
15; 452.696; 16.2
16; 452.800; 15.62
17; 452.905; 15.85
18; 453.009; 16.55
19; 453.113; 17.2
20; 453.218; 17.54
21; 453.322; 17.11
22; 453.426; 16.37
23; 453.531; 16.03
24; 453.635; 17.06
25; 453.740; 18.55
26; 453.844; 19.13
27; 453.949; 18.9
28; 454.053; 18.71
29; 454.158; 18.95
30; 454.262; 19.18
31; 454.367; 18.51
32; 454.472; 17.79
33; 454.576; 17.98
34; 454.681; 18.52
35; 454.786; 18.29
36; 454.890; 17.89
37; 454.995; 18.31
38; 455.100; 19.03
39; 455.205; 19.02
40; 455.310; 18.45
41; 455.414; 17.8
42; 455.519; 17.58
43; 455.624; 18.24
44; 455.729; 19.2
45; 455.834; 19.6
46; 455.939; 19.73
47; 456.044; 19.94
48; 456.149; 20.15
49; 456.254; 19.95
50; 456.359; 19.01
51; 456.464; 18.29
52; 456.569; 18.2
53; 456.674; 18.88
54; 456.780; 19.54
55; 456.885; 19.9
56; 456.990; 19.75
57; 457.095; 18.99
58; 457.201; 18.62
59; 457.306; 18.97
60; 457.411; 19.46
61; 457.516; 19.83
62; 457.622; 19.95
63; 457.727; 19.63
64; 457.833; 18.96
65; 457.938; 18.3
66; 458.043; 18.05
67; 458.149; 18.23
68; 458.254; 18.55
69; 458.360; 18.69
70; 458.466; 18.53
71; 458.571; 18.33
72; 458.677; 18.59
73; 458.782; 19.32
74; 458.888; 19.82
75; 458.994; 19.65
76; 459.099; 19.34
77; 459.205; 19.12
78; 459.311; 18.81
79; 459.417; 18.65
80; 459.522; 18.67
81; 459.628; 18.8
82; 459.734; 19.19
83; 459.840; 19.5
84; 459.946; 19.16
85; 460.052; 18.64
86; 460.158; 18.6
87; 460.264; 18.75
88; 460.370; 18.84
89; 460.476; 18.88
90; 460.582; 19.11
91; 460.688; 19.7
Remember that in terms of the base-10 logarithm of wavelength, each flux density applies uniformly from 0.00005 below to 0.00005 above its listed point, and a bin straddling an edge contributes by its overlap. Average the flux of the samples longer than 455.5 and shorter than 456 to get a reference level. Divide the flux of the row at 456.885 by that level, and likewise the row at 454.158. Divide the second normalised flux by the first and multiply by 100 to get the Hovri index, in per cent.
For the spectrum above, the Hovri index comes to 95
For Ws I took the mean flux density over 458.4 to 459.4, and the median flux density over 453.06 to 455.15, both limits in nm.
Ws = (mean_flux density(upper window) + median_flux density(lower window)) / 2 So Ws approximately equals 18.7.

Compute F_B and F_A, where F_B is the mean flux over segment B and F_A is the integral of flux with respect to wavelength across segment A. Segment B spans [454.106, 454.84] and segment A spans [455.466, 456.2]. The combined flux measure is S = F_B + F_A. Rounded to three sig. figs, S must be 32.6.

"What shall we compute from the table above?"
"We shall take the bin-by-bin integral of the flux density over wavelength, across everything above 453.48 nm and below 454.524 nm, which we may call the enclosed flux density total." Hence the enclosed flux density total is 19.1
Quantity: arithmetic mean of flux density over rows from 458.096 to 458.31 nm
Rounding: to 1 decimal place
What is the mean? 18.4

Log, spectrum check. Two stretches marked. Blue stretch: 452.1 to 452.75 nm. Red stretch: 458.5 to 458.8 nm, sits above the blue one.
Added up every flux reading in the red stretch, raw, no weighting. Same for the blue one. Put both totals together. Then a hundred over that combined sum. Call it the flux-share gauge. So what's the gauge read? 0.61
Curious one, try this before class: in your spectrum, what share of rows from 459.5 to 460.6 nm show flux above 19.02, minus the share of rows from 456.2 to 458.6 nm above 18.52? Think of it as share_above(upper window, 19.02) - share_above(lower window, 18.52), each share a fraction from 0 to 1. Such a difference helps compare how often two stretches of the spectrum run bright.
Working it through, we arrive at -0.4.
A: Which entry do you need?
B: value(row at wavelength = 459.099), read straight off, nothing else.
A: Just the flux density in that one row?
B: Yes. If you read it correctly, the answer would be 19.34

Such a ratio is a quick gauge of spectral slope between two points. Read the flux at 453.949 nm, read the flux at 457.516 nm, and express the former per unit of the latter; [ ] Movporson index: 0.95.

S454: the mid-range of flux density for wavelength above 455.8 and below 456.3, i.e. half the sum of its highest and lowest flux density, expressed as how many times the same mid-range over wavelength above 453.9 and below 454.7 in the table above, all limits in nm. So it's 1.08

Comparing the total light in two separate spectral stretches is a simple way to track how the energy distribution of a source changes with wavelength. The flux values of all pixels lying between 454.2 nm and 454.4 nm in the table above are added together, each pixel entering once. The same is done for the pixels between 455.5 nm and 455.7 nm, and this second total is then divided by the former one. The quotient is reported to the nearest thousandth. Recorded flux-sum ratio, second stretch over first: 0.950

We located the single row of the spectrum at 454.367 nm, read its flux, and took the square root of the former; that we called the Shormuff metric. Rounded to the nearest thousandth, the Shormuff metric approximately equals 4.302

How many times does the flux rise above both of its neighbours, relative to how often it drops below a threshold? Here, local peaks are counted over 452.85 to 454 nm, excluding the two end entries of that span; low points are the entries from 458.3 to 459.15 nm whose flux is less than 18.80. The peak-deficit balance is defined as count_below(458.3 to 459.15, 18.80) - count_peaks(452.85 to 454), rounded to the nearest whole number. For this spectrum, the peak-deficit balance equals 2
